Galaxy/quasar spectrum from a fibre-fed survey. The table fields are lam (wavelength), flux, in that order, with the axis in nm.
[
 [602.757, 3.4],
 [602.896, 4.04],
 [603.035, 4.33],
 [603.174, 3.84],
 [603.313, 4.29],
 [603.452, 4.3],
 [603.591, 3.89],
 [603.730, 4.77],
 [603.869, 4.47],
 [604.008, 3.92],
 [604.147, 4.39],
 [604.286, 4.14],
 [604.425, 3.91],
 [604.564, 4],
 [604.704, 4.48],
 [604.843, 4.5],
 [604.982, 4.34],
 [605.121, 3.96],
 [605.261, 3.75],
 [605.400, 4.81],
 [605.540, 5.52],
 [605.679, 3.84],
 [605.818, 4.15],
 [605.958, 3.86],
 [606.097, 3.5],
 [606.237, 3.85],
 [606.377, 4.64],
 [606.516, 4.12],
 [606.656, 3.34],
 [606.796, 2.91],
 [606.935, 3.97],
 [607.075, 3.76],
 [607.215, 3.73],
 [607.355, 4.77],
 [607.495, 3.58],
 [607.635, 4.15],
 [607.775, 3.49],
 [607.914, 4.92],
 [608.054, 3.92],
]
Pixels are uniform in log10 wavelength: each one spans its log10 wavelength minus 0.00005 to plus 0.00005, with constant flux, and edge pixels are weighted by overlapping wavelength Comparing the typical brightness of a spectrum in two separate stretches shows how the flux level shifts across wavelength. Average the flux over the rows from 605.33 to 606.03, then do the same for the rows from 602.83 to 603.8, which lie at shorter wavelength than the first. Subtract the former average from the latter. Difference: -0.23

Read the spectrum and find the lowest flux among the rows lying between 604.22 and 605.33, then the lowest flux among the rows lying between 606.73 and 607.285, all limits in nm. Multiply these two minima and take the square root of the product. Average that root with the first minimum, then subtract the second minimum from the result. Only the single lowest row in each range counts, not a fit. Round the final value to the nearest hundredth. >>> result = 0.62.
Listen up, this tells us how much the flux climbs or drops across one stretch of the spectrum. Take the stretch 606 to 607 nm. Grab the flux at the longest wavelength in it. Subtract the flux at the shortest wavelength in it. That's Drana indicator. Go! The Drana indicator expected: 0.47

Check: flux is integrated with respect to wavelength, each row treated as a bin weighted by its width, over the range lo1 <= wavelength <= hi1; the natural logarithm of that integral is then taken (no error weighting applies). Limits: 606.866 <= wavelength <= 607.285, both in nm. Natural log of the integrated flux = 0.47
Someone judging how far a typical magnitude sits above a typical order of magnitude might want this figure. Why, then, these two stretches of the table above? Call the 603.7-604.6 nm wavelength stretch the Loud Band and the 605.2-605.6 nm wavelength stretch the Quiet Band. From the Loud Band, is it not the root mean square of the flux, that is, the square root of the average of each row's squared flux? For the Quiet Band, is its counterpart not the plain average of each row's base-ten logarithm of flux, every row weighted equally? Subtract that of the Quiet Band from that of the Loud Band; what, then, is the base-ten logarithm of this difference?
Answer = 0.553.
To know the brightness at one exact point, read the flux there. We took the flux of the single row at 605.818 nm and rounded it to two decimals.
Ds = 4.15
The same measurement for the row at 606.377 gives 4.64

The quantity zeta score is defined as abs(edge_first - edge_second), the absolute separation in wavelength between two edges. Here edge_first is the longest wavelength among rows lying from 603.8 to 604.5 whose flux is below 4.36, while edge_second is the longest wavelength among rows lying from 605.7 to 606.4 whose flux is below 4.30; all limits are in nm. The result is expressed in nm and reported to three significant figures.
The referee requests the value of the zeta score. 1.81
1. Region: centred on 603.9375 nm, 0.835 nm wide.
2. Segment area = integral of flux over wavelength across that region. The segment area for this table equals 3.56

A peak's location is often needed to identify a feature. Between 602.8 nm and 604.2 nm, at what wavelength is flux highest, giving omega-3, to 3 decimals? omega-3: 603.730 nm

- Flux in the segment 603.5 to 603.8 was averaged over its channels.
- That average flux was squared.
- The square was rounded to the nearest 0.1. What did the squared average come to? 18.7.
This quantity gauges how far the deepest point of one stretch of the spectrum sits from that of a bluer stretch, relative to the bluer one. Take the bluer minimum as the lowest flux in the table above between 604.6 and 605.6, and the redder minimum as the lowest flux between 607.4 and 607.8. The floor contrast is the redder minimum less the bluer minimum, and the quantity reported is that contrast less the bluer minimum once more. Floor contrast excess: -4.0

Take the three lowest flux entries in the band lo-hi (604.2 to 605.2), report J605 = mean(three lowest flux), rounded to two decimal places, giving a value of 3.96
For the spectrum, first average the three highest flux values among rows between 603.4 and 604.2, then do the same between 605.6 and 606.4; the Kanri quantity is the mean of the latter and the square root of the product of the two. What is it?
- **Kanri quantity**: 4.30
